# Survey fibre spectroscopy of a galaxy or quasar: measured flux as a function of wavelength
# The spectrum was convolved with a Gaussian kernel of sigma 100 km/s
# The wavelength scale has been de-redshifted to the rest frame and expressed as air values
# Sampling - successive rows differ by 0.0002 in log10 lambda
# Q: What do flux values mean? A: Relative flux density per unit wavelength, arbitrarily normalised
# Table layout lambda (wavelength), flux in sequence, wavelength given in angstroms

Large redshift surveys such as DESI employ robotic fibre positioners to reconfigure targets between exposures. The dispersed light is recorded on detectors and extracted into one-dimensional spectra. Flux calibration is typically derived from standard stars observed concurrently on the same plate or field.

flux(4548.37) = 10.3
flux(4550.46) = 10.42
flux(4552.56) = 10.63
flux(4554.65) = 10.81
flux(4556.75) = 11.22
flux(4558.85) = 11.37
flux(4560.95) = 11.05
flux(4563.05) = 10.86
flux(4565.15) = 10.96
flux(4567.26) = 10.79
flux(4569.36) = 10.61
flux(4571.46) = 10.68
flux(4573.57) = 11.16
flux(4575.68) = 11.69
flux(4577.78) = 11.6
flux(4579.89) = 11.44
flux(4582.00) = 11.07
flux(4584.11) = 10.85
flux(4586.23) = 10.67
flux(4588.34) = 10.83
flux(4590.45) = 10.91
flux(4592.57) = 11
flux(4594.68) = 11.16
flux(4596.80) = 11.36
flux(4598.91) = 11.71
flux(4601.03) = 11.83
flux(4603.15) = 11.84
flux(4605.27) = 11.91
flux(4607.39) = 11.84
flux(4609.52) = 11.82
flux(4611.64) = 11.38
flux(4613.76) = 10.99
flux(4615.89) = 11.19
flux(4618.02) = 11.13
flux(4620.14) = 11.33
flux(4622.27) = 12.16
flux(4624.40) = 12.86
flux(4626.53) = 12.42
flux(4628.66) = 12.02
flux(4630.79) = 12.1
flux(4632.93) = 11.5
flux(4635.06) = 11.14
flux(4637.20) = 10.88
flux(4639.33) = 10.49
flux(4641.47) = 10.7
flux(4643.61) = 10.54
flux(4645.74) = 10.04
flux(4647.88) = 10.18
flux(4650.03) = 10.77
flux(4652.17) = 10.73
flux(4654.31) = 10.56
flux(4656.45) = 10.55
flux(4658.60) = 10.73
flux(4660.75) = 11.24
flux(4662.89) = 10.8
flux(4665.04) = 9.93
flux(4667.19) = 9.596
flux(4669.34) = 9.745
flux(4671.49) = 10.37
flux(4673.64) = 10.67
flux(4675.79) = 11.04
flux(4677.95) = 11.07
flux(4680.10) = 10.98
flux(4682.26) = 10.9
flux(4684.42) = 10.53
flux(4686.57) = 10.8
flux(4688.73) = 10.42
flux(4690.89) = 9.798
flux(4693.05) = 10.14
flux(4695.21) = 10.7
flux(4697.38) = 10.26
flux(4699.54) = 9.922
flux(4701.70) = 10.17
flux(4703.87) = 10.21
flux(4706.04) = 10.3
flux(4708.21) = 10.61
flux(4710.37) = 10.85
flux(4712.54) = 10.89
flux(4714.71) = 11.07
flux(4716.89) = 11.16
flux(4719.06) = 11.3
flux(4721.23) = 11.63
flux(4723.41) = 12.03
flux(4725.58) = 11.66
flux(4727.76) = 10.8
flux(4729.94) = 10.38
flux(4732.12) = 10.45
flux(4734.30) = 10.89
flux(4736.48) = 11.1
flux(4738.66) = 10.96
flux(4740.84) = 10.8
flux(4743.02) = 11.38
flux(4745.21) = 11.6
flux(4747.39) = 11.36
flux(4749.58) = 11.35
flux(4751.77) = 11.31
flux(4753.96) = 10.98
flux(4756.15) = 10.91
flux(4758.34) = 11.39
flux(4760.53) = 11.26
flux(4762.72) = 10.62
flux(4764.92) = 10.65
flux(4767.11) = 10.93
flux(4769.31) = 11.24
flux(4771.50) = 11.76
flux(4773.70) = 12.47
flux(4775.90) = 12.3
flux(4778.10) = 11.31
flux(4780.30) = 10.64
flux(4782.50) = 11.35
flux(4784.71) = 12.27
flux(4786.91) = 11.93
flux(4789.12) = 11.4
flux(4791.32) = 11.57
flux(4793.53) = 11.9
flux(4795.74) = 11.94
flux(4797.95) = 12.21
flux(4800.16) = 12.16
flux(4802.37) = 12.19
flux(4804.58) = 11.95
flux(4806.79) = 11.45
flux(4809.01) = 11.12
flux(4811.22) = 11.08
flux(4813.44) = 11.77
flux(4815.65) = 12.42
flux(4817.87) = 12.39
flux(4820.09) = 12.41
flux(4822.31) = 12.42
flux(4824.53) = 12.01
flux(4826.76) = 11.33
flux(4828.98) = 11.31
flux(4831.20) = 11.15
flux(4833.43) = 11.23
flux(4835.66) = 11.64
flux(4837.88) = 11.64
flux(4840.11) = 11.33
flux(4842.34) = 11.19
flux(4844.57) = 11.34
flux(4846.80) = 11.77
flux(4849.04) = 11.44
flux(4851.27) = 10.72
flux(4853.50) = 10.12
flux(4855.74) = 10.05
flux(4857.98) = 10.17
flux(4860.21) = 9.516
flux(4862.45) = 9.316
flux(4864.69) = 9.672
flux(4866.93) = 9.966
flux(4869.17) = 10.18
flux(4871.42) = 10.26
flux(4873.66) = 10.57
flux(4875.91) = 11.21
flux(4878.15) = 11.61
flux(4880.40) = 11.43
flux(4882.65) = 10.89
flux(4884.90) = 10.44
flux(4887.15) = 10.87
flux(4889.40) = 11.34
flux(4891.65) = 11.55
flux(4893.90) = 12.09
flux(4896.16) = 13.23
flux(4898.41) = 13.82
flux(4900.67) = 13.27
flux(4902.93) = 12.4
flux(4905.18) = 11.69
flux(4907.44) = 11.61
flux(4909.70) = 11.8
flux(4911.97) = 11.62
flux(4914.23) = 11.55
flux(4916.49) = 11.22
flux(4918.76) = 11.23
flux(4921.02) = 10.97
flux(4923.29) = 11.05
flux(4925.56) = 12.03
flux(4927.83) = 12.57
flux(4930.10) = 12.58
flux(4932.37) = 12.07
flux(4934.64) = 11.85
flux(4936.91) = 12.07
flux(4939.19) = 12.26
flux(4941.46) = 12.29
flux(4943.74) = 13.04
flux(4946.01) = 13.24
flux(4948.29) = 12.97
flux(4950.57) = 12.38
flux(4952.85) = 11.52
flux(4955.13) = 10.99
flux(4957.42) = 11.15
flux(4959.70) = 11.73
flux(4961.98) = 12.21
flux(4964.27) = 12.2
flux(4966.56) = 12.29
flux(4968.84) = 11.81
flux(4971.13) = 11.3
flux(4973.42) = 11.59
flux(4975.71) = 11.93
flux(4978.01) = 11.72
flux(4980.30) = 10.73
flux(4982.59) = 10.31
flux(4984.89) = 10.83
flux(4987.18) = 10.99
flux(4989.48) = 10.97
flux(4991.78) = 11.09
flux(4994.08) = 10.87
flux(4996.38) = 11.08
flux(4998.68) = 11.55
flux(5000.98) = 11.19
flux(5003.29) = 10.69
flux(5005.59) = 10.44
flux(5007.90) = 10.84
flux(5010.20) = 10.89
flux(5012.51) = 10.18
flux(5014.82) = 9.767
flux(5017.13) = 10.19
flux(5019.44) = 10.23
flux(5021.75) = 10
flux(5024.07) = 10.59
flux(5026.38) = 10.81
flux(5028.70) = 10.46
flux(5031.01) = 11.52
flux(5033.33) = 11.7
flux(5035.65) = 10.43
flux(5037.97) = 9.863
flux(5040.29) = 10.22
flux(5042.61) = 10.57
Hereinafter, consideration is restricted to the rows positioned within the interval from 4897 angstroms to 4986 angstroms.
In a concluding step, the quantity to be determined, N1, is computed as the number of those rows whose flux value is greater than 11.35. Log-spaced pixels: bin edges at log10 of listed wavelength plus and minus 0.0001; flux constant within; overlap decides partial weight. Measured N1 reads 29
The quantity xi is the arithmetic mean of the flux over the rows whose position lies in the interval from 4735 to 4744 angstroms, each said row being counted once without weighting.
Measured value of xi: 11.1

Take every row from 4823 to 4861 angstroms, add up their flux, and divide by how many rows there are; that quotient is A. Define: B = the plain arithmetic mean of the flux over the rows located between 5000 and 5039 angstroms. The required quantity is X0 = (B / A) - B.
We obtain -9.62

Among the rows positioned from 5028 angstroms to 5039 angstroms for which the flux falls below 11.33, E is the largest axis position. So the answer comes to 5037.97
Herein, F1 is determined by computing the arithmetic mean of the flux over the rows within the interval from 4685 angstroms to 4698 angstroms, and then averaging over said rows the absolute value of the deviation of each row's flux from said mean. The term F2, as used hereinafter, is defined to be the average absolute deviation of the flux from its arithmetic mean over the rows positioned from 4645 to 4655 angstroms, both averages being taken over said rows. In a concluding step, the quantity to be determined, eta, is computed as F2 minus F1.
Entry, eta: -0.01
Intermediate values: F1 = 0.29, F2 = 0.28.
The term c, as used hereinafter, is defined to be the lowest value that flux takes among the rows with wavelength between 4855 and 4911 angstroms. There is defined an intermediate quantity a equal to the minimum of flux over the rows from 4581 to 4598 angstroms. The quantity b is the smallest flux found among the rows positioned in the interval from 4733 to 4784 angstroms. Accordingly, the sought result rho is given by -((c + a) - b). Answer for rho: -9.4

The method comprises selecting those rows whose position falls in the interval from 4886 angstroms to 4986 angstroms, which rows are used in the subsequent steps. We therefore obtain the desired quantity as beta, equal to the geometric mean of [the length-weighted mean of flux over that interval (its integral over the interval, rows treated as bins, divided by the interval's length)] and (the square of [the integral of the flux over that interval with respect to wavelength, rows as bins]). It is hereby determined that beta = 4097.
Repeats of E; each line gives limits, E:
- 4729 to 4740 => 4738.66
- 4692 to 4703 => 4701.70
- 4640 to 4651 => 4650.03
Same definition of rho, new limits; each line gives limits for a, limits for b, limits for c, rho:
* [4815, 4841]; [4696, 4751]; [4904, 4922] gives -12.2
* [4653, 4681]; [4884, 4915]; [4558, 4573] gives -9.8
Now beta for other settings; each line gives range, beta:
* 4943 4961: 759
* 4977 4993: 579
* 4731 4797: 2519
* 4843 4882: 1338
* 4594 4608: 558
